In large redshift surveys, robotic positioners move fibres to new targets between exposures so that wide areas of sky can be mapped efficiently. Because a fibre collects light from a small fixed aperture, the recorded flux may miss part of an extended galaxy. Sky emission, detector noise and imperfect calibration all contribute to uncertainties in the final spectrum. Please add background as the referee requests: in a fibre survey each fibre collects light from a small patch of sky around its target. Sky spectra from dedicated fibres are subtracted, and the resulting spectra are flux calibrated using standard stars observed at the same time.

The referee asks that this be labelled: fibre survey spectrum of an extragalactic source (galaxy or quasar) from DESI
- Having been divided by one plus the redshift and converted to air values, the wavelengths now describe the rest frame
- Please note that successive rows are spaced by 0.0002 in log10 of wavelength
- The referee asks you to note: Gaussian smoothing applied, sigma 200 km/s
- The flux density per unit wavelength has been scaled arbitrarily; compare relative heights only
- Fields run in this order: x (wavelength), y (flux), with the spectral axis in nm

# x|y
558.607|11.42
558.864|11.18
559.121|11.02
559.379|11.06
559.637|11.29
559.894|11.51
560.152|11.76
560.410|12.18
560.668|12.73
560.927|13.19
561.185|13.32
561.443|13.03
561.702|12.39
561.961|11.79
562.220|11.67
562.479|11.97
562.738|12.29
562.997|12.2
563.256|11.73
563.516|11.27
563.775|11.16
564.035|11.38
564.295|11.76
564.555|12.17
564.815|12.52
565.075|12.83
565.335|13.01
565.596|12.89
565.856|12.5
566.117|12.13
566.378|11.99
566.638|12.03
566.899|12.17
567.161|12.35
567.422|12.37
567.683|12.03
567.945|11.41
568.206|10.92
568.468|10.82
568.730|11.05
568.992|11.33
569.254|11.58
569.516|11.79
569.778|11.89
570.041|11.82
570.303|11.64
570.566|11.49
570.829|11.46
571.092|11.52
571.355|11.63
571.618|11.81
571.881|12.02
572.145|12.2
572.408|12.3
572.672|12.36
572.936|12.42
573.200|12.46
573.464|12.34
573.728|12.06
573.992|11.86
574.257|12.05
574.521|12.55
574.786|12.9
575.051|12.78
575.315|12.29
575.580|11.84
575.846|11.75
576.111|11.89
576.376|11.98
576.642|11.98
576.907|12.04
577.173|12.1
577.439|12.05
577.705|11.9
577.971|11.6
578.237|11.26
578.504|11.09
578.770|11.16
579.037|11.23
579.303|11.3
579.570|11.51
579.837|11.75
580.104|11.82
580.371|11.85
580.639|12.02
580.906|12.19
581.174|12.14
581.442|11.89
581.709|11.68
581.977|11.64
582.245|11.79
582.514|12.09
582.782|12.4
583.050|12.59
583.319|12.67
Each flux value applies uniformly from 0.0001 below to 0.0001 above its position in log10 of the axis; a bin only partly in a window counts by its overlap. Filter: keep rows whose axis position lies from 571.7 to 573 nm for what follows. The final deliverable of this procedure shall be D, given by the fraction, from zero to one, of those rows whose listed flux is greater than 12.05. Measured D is 0.8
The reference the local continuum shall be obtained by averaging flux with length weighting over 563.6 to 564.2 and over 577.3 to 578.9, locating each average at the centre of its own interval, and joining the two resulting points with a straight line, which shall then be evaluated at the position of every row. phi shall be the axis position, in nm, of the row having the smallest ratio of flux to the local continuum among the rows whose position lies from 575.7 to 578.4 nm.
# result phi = 578.237 nm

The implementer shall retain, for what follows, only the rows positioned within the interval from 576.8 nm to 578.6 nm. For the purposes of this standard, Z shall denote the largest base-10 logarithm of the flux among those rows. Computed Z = 1.083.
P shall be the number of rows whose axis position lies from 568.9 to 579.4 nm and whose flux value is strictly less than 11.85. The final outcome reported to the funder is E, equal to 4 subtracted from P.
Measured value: 14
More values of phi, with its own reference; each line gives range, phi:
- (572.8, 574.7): 573.992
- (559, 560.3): 559.121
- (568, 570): 568.468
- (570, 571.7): 570.829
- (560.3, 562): 561.961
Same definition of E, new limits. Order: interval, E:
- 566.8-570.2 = 4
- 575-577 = -2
